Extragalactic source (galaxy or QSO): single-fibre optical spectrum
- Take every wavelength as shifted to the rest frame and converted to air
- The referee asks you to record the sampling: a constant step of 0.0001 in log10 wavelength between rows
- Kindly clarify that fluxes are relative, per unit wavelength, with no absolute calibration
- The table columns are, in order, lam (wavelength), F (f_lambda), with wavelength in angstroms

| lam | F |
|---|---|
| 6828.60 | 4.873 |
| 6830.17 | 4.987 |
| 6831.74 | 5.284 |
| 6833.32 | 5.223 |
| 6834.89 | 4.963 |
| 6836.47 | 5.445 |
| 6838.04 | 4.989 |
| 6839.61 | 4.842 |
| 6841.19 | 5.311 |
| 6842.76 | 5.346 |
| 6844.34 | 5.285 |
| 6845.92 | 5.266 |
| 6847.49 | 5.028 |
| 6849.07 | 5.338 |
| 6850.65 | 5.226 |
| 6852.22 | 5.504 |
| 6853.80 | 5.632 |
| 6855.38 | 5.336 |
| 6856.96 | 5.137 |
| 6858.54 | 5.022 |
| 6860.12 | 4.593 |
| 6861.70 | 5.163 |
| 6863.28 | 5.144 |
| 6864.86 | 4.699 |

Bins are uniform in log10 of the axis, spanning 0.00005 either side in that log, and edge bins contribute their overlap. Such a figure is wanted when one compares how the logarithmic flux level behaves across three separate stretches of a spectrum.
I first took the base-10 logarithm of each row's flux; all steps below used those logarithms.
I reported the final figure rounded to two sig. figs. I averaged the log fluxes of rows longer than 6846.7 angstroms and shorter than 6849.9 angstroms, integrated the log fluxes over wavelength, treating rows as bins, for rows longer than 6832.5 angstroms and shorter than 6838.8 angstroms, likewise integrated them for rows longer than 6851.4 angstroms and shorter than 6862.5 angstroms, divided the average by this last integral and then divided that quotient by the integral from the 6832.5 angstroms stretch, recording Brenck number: 0.020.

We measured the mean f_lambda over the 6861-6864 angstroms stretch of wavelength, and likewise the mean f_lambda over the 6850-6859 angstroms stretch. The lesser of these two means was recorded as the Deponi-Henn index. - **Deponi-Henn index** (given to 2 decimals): 5.15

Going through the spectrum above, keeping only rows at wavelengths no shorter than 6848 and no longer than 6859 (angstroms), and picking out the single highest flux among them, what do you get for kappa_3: 5.632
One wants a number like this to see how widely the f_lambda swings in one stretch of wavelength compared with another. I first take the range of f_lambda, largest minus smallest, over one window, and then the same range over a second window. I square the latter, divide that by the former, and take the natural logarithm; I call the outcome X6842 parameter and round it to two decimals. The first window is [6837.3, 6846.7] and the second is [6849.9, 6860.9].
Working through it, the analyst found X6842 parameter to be 0.76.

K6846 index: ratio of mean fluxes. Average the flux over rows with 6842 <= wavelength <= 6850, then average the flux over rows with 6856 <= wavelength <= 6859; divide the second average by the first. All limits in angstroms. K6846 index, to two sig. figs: 0.97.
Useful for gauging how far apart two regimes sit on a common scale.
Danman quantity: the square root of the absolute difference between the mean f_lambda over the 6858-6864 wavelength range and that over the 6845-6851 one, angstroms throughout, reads 0.5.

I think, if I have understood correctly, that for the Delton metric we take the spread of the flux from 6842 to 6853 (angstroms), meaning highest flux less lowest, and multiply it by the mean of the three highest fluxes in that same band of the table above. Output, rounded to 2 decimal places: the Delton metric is 2.57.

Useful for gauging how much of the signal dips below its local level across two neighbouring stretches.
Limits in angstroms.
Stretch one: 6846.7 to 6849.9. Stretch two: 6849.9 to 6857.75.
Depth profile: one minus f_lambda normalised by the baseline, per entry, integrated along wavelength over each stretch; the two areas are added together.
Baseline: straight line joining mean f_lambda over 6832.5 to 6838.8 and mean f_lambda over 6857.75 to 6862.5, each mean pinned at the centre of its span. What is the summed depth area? -0.70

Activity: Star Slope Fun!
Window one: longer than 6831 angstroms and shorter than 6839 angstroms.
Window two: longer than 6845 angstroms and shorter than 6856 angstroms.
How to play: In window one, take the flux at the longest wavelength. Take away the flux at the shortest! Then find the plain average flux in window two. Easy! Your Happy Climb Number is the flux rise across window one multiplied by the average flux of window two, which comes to -1.6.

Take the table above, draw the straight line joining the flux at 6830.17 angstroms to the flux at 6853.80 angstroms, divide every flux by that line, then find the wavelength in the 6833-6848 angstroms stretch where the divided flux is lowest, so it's 6847.49 angstroms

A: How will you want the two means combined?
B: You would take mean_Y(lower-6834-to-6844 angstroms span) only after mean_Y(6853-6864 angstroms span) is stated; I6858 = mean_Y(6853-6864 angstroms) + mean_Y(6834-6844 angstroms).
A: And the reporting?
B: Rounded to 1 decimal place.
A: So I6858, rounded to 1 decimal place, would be 10.3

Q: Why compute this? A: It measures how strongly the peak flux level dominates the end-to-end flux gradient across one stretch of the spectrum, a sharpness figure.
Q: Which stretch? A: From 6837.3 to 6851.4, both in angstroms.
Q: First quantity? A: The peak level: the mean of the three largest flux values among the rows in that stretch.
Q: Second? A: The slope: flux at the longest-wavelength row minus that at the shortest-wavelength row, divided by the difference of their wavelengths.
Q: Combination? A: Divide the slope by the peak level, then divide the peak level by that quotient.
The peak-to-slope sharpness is 1512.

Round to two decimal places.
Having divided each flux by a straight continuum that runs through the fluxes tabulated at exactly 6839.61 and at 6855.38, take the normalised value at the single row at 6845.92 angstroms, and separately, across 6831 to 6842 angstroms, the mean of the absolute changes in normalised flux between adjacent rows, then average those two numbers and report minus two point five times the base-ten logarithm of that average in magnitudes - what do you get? 0.64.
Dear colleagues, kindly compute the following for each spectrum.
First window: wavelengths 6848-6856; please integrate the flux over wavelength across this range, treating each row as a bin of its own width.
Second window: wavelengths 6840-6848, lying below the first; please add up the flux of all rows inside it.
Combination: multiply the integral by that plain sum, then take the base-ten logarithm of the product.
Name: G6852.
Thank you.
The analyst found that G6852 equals 3.05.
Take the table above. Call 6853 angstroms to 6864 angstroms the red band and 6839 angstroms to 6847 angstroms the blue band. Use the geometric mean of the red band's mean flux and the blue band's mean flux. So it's 5.18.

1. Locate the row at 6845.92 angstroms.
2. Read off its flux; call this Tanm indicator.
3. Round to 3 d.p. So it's 5.266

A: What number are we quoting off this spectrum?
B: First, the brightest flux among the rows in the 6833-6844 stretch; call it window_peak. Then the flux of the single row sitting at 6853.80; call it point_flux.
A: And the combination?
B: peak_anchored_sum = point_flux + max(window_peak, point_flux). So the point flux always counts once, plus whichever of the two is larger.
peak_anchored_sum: 11.3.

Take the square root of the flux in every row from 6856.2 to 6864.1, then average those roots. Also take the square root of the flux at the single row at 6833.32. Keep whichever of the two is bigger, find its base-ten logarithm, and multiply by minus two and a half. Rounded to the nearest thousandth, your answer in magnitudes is -0.897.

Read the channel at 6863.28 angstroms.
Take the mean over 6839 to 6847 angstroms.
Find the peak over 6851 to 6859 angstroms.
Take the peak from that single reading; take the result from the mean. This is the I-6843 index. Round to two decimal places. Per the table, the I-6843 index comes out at 5.70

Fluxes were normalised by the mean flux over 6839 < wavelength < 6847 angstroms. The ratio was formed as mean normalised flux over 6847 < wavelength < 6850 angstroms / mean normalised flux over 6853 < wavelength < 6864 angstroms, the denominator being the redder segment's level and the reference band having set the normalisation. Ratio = 1.01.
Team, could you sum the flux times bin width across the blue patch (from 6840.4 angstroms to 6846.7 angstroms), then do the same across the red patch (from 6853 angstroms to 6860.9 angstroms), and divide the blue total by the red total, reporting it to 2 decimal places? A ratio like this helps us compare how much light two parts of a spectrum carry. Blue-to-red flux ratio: 0.82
